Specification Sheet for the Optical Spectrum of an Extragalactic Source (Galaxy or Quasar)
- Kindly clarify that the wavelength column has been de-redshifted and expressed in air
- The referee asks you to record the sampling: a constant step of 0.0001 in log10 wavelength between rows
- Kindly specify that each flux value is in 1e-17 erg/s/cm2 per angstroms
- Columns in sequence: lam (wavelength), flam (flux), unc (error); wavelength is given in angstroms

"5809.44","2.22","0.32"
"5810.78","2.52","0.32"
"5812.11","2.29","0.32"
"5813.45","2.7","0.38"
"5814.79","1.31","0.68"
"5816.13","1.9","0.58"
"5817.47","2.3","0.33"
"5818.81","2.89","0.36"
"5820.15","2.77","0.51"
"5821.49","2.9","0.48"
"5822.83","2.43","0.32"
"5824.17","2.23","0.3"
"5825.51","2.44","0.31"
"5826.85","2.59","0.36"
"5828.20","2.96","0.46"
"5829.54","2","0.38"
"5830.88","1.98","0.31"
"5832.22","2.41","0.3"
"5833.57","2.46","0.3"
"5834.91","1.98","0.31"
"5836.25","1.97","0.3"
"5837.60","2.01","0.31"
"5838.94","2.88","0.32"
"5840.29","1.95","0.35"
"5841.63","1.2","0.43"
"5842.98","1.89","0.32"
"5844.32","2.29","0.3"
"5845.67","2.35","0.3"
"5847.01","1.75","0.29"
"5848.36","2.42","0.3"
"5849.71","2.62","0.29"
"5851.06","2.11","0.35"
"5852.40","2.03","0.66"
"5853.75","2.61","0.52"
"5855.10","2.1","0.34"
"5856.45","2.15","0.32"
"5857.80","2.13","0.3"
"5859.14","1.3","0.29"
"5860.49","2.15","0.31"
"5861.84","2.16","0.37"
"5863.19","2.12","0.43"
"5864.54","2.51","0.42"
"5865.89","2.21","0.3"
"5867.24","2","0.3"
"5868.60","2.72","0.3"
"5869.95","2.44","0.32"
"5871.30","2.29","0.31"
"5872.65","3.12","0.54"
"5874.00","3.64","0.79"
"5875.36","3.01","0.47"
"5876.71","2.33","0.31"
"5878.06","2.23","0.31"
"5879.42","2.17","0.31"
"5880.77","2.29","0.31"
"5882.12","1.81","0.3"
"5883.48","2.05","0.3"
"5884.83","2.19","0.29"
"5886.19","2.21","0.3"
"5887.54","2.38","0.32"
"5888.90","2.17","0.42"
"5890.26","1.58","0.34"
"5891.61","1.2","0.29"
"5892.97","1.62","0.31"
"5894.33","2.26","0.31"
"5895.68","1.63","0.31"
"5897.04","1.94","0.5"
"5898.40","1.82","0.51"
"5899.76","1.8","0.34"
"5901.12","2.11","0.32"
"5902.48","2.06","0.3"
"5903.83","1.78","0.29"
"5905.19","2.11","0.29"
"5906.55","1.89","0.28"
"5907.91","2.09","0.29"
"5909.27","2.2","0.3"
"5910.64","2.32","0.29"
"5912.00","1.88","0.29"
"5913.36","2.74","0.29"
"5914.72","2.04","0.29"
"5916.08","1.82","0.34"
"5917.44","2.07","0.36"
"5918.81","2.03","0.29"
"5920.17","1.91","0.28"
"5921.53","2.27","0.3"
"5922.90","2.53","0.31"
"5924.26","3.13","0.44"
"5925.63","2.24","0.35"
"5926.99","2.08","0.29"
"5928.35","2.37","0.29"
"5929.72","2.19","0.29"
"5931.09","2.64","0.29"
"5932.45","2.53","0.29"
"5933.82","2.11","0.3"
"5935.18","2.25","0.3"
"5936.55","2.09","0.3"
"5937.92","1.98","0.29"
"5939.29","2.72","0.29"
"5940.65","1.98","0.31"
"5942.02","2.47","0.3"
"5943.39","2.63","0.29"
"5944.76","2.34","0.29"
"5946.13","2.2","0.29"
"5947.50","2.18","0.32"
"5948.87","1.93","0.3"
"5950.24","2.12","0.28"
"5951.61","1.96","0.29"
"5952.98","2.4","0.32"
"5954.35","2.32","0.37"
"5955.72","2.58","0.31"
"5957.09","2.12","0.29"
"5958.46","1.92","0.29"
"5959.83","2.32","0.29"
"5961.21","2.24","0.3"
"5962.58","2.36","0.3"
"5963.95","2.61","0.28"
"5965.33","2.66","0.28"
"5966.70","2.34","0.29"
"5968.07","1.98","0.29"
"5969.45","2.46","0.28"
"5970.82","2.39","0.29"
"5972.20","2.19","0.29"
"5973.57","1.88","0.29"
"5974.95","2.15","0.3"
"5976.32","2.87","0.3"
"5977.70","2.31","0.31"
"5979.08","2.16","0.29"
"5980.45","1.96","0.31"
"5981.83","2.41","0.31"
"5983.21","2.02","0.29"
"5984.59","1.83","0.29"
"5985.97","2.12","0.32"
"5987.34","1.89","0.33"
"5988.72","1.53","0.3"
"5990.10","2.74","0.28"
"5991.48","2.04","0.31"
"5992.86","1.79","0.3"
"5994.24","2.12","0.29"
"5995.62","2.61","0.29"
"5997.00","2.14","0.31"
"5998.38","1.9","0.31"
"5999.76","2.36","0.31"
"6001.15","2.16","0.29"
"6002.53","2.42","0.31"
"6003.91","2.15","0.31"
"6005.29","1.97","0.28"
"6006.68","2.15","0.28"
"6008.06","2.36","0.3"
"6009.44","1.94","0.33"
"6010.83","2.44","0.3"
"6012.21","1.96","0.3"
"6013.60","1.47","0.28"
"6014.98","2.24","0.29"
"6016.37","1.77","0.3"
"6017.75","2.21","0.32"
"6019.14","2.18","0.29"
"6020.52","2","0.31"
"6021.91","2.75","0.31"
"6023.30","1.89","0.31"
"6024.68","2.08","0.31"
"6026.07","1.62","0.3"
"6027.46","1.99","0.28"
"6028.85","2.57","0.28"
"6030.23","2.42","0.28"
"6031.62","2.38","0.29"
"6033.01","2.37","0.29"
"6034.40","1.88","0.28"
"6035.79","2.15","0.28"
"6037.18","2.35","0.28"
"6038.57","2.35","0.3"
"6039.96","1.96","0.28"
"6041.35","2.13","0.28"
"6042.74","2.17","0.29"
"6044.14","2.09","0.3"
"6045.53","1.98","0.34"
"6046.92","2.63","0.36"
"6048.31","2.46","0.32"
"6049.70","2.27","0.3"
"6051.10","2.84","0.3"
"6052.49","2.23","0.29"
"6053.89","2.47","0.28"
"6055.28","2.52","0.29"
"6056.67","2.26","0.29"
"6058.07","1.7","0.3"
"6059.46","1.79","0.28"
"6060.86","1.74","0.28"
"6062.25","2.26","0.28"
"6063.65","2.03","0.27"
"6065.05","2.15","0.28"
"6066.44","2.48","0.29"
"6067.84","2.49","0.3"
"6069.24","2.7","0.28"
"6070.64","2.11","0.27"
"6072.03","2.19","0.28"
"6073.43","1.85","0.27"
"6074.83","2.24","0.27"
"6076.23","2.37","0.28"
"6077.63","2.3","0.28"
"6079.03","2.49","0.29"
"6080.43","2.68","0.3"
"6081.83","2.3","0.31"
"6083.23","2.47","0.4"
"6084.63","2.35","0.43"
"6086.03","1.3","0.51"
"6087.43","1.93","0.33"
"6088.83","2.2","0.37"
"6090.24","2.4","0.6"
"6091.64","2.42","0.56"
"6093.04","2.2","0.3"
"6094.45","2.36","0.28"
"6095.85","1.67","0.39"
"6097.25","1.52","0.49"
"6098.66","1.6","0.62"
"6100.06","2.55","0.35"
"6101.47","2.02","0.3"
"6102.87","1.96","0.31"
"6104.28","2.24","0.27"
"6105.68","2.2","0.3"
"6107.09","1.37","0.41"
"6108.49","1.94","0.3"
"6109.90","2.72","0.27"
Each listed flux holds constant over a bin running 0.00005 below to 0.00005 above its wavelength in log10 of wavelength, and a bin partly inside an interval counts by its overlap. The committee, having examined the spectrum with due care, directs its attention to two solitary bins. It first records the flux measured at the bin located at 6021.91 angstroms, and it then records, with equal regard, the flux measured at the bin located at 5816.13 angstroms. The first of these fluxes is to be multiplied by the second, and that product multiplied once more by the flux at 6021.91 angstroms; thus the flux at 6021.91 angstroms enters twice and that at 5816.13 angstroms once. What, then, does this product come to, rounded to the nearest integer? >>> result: 14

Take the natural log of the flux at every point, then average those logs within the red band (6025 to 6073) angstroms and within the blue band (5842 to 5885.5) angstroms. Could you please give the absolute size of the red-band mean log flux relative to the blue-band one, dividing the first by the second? 0.98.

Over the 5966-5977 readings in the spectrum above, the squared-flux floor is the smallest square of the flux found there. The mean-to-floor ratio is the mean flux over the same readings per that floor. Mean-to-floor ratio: 0.646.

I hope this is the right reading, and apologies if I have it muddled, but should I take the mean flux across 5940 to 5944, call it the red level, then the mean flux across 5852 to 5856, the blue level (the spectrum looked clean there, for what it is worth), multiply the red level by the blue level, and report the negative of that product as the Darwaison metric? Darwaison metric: -5.3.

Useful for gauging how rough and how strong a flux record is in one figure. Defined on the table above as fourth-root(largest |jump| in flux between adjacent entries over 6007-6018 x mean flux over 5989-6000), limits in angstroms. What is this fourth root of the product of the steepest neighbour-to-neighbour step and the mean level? 1.14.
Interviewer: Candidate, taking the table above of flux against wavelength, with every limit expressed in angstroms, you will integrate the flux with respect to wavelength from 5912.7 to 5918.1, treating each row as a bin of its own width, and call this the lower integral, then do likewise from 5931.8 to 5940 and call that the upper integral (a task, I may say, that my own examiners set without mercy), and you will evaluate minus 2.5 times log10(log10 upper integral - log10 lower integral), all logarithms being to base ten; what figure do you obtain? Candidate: 1.7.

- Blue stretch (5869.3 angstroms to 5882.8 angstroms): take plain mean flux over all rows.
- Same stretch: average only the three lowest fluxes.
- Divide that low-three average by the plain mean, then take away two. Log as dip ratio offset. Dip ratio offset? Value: -1.18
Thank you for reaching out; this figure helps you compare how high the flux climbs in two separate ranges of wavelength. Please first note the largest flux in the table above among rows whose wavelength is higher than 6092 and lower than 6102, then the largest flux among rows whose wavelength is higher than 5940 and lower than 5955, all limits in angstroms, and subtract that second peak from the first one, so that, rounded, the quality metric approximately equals -0.1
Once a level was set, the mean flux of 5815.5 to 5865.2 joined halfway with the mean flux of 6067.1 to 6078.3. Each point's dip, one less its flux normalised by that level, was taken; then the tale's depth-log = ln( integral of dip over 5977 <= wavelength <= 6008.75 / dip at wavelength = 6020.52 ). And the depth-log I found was 2.7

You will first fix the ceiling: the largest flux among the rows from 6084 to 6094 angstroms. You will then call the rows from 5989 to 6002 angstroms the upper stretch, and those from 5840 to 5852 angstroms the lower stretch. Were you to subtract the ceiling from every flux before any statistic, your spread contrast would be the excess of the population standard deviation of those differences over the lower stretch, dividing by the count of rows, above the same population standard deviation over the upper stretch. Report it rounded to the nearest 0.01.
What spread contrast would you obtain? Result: 0.11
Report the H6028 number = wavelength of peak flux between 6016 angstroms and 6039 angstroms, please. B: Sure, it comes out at 6021.91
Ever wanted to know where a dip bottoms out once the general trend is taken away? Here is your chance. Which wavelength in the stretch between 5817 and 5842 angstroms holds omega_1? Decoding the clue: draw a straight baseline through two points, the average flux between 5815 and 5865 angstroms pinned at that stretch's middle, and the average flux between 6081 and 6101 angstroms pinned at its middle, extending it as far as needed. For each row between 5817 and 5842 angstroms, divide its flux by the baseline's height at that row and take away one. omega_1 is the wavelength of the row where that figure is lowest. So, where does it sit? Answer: 5841.63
